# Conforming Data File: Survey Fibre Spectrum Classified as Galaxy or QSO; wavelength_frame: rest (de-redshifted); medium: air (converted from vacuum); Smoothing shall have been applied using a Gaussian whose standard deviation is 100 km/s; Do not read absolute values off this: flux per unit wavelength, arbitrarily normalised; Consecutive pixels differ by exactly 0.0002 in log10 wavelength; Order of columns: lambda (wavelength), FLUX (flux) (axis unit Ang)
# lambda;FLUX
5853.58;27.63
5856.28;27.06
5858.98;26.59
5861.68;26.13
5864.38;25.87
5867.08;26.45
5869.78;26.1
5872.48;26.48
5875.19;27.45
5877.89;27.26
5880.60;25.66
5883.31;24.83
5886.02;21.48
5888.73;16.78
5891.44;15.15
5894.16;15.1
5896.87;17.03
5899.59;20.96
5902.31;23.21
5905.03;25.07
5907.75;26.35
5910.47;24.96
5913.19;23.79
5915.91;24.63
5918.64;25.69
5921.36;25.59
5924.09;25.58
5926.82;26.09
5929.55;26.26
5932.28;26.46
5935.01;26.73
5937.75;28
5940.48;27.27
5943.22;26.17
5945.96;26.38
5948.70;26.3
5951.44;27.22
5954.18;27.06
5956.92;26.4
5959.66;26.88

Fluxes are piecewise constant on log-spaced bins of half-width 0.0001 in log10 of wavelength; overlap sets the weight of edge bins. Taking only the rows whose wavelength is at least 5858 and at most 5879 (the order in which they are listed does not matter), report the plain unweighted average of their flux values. 26.5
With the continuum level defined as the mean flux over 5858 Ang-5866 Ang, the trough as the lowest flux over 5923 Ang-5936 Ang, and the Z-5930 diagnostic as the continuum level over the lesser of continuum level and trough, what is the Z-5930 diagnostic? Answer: 1.02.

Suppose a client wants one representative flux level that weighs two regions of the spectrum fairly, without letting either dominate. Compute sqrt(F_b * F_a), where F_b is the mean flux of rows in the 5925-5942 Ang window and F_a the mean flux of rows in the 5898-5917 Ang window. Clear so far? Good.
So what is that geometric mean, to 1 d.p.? 25.4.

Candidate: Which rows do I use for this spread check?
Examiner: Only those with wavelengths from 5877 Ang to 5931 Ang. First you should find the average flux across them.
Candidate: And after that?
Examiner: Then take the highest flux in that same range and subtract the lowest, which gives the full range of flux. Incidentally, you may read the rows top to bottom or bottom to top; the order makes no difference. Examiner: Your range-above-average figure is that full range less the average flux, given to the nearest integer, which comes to -11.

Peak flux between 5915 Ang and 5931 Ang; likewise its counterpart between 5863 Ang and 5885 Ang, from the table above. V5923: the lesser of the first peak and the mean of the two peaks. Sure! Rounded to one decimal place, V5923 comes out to 26.3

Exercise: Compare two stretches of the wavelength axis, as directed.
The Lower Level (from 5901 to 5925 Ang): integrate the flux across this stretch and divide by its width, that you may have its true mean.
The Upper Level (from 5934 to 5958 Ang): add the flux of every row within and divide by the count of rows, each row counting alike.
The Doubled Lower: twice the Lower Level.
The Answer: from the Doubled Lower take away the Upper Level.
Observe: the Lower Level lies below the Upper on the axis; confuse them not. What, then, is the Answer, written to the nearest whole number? 23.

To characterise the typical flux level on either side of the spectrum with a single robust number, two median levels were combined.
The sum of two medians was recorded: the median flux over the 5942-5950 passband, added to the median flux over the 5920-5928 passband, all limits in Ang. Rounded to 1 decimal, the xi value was 51.9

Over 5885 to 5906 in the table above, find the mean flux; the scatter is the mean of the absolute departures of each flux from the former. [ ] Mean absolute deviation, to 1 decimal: 3.3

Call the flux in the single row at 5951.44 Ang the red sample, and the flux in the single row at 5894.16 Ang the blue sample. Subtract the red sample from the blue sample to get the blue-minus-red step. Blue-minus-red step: -12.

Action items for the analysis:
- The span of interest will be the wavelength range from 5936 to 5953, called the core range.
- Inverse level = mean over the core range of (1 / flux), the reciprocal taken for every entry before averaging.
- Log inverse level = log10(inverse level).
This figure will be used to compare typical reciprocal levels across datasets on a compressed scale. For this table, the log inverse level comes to -1.43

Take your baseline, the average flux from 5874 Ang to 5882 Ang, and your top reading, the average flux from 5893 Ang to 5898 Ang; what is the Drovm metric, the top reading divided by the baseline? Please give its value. 0.60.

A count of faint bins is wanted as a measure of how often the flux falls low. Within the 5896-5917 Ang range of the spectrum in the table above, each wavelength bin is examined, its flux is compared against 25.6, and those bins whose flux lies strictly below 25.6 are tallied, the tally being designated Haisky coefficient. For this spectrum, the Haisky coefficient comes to 7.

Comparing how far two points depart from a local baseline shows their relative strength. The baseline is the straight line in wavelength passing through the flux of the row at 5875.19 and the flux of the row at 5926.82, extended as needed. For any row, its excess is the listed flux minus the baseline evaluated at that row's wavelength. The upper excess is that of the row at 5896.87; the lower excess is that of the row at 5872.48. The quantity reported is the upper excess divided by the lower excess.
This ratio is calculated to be 9.5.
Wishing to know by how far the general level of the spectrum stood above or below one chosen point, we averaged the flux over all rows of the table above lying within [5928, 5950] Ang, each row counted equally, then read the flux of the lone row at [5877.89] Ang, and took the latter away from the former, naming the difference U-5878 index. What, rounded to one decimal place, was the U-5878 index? -0.6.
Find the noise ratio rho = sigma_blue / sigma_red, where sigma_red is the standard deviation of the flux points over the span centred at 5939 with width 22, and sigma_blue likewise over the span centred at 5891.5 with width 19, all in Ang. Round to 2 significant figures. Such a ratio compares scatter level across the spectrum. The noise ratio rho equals 5.8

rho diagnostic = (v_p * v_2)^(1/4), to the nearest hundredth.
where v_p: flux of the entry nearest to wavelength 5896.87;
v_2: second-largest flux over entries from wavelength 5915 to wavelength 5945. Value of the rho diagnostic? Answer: 4.64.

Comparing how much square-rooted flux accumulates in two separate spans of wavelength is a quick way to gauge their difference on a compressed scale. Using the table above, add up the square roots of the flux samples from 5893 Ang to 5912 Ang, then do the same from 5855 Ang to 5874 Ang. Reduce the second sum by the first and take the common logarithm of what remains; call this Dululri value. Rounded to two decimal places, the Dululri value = 0.53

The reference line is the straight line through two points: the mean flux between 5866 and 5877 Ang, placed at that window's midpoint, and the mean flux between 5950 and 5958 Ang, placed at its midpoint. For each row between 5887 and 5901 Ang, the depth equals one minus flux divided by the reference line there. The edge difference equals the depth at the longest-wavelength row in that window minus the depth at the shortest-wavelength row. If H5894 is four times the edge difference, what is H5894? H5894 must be -0.62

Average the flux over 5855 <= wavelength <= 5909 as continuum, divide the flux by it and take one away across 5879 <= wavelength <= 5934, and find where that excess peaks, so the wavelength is 5932.28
